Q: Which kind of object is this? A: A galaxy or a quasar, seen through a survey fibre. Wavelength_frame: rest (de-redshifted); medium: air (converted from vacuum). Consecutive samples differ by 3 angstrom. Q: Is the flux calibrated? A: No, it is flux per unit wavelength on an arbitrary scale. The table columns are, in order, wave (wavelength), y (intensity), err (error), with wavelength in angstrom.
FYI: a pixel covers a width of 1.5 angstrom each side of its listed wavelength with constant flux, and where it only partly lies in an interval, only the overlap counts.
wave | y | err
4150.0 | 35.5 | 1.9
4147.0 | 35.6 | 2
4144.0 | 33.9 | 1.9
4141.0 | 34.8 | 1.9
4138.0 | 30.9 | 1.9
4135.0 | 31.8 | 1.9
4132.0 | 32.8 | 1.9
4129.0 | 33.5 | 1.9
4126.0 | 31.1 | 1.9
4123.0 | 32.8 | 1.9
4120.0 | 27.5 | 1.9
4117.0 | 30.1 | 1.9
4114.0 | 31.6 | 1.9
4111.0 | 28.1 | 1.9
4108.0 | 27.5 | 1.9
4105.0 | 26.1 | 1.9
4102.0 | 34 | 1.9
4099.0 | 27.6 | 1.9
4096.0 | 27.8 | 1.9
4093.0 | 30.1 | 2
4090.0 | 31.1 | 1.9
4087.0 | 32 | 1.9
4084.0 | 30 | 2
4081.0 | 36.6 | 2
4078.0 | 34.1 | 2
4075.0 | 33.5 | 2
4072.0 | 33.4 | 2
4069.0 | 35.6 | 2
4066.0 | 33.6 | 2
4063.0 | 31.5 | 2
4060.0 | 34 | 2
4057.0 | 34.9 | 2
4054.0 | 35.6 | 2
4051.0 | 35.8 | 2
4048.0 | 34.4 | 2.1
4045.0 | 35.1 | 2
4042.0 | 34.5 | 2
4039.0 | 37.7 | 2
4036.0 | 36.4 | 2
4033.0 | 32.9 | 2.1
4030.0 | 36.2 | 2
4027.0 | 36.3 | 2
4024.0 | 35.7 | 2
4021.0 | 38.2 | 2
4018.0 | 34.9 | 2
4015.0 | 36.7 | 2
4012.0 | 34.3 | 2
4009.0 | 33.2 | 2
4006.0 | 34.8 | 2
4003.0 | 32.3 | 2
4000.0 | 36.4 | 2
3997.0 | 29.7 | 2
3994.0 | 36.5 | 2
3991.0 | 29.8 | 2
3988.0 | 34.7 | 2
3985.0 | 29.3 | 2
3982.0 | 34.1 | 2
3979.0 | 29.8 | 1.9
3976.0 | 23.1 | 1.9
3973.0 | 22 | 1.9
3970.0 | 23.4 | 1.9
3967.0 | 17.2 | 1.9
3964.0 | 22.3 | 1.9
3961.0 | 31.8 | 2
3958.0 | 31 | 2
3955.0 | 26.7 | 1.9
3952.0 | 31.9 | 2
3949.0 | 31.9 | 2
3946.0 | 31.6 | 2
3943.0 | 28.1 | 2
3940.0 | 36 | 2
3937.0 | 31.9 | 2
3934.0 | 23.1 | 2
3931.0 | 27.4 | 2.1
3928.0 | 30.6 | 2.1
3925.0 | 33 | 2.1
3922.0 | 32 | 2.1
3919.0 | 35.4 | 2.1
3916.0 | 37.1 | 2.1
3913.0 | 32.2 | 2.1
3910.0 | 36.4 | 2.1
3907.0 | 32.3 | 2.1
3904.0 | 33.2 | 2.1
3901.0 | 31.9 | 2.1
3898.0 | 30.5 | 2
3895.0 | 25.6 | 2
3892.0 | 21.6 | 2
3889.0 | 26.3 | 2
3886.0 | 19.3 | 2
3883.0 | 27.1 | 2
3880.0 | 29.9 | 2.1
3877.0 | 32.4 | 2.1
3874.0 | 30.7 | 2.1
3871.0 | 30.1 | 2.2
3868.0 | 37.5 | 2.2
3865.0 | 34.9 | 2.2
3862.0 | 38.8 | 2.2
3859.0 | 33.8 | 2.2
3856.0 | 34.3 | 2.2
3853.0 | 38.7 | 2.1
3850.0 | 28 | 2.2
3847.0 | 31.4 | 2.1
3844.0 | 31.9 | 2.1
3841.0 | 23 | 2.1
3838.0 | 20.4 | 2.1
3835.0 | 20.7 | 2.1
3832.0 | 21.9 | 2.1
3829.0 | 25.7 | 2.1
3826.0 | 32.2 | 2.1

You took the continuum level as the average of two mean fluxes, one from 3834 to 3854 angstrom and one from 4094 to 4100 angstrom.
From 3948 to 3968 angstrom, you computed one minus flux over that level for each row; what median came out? -0.12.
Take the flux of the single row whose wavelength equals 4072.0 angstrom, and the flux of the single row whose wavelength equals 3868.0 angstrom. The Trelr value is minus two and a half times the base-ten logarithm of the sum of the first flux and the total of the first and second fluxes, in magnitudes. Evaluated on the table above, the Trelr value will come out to -5.05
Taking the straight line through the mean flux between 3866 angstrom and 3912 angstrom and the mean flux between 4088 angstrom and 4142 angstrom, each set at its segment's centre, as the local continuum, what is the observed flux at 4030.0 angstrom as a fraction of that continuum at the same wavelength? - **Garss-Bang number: 1.20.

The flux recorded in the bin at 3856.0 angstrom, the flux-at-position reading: 34.3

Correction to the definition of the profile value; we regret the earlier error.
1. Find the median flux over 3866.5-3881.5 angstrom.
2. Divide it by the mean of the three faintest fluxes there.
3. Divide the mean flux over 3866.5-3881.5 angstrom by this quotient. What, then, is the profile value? 31.6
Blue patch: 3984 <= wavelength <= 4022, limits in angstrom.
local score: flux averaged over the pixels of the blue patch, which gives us 33.9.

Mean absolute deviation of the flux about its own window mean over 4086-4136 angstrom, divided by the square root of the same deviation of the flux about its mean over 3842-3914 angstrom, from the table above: 1.1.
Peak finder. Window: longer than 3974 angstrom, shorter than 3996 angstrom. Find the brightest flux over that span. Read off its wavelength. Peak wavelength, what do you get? 3994.0 angstrom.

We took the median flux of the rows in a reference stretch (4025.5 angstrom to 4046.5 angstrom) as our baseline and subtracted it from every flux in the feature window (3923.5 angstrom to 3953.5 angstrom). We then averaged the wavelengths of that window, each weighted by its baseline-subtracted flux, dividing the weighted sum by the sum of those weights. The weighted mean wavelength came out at 3937.5 angstrom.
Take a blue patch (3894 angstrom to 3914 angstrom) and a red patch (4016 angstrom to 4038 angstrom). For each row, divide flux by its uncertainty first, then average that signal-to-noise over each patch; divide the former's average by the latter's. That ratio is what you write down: 0.86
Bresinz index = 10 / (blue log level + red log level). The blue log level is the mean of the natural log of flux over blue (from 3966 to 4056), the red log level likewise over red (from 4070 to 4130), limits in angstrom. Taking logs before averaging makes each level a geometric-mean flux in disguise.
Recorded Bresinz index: 1.45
